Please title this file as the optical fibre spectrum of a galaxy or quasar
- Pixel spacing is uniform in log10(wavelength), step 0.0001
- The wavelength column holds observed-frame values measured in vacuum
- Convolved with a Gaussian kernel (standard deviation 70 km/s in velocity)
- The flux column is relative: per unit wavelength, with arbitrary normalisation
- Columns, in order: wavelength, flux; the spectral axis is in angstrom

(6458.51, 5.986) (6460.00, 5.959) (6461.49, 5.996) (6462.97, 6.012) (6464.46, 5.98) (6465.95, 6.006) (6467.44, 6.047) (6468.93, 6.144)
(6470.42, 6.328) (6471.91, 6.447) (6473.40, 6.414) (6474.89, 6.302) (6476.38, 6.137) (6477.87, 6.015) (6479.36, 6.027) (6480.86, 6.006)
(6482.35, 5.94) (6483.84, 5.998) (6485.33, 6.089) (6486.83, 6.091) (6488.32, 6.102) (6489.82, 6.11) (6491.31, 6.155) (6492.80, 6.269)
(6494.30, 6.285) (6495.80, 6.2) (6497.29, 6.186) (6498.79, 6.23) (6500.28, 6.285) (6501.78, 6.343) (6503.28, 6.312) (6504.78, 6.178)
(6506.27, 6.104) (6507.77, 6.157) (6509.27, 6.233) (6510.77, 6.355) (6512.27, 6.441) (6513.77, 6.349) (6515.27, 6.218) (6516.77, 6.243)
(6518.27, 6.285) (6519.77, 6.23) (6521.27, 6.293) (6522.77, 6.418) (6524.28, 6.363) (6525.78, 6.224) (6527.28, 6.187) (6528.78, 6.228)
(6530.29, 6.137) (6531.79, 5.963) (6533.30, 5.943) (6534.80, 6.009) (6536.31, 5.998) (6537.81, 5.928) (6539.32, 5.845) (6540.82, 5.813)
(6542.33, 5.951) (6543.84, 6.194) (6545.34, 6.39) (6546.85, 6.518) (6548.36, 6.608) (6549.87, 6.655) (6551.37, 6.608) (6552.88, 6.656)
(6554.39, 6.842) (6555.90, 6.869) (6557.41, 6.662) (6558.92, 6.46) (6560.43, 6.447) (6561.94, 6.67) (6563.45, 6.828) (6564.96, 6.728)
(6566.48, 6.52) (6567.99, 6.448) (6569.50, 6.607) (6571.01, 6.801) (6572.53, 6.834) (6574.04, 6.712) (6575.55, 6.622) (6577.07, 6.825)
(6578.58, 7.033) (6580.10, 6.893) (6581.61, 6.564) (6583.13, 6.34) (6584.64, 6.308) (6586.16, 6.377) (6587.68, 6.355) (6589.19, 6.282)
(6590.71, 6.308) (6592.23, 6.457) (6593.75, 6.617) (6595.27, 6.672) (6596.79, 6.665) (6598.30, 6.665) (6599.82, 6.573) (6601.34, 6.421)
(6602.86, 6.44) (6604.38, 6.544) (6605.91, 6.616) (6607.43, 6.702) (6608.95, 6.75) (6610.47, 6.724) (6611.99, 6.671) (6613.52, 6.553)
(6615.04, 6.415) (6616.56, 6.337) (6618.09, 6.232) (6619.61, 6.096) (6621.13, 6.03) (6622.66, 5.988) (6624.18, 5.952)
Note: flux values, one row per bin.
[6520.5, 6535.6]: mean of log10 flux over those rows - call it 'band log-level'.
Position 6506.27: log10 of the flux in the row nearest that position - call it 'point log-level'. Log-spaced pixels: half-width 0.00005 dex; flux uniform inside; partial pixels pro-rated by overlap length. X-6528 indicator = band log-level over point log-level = 1.01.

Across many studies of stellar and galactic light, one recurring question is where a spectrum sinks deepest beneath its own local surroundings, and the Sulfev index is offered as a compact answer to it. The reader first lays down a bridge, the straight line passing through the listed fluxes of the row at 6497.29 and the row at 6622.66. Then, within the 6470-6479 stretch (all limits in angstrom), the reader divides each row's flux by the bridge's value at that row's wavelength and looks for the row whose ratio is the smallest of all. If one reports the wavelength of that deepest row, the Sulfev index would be 6477.87 angstrom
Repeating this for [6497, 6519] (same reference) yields 6506.27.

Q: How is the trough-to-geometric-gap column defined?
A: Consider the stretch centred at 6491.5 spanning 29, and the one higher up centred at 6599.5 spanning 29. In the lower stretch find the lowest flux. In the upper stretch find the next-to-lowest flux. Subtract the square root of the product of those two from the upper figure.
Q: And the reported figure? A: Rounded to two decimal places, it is 0.19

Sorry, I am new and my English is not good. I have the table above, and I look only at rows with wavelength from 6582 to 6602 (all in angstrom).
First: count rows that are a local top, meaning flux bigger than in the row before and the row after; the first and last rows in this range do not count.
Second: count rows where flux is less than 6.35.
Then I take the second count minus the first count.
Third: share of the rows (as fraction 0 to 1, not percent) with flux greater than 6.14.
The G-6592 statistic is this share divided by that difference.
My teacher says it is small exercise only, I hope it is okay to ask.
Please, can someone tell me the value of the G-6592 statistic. 0.50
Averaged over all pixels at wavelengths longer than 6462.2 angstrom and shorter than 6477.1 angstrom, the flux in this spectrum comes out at 6.18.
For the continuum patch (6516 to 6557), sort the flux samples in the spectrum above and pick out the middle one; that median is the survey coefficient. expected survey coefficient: 6.23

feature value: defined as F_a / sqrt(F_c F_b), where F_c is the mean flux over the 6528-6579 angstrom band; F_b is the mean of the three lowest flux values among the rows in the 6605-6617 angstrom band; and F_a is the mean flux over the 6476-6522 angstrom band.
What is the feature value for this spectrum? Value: 0.96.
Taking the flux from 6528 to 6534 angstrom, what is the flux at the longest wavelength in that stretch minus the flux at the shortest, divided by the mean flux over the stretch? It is -0.047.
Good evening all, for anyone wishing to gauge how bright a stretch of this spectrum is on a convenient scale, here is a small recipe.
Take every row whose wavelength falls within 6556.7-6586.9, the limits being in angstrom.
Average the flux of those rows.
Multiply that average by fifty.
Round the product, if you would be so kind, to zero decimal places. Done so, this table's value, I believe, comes 332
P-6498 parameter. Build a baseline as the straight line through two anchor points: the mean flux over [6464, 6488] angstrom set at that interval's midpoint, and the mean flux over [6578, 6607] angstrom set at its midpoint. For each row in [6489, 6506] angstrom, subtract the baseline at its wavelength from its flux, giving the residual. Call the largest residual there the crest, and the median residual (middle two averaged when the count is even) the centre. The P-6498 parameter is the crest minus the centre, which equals 0.10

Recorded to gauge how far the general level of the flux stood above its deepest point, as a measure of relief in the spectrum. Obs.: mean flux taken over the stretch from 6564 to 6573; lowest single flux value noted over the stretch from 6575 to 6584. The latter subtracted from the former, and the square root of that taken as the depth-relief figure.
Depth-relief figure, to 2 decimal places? 0.56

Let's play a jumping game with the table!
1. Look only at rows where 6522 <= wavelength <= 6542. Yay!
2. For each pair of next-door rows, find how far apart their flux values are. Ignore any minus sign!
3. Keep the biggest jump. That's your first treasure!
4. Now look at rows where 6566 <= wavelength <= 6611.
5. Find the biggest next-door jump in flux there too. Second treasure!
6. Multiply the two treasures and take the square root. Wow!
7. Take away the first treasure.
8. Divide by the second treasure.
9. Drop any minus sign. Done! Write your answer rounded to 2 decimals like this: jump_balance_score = 0.20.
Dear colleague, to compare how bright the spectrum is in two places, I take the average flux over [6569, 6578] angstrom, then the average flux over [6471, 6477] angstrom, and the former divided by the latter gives 1.065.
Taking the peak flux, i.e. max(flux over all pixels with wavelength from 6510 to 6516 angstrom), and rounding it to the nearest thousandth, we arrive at 6.441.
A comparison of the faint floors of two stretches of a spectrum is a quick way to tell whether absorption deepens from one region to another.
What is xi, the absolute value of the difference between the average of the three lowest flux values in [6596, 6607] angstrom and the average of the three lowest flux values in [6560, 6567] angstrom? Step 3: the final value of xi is 0.08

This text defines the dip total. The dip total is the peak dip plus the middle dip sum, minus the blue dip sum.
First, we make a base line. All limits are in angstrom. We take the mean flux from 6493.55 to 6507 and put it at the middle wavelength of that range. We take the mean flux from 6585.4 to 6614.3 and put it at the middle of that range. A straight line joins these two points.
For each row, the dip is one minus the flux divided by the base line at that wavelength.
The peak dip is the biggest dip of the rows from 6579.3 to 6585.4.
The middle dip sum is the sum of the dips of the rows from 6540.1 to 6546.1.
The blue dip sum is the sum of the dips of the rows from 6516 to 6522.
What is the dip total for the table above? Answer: 0.2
